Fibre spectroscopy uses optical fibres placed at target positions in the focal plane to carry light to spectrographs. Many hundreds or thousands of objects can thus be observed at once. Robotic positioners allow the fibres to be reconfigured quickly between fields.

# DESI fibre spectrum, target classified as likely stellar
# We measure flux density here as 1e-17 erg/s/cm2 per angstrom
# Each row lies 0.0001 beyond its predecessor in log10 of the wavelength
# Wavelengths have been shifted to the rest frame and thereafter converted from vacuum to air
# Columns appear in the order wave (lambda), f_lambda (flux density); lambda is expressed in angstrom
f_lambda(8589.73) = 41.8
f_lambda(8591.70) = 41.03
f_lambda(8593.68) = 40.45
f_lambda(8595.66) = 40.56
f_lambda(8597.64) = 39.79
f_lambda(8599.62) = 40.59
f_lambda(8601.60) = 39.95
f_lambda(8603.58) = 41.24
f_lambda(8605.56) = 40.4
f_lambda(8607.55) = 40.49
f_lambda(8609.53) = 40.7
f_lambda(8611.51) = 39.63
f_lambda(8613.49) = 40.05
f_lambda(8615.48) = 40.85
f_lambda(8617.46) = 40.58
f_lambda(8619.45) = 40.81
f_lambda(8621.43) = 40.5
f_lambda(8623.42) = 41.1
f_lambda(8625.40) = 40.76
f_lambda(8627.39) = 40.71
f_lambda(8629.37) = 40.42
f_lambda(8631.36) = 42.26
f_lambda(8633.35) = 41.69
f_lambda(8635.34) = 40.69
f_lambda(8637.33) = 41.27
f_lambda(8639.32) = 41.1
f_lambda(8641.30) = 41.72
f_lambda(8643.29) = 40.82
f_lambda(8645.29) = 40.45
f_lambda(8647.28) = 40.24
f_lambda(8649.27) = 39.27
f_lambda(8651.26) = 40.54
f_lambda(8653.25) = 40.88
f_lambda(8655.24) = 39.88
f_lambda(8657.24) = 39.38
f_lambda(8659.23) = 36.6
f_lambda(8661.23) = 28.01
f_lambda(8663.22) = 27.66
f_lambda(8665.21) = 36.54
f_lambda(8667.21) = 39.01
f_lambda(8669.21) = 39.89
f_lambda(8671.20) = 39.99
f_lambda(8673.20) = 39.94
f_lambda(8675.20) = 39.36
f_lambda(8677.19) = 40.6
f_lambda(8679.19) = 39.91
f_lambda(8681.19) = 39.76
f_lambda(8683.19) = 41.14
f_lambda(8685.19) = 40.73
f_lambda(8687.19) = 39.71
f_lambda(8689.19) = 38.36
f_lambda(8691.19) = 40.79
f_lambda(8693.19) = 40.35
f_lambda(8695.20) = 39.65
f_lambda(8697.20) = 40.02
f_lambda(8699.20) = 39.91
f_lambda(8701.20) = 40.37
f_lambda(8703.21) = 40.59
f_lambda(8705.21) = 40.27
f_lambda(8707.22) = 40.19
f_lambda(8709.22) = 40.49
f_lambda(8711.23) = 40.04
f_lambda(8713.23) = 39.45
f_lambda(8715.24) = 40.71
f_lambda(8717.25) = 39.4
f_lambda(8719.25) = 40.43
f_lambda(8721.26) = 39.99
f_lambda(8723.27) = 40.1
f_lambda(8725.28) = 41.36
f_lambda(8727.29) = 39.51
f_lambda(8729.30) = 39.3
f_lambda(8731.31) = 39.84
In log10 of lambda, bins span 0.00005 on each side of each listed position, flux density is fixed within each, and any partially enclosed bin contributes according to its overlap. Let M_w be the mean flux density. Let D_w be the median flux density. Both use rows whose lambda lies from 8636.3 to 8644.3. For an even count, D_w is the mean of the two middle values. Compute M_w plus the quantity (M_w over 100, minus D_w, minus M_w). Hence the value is -40.8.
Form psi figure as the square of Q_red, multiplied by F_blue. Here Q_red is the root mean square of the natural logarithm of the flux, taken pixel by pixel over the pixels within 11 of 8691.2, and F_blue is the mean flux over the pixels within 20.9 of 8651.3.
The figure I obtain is 530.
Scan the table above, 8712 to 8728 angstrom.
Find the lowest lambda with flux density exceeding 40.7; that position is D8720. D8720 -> 8715.24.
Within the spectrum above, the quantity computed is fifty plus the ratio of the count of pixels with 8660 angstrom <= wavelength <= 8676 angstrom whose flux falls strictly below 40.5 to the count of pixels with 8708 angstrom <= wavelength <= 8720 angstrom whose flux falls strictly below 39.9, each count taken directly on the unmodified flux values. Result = 54.0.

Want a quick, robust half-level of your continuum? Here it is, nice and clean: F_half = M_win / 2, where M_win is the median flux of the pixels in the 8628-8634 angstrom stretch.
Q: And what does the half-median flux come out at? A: 20.8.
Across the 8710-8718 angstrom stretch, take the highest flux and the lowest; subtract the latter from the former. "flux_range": 1.3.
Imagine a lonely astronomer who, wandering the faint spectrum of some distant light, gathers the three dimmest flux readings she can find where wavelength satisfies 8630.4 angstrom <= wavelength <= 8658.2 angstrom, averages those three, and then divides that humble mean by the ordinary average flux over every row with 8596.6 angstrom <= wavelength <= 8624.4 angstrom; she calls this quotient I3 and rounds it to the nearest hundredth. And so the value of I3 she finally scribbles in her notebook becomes 0.98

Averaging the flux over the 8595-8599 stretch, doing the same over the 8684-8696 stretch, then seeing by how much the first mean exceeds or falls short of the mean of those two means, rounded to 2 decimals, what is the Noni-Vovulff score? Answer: 0.12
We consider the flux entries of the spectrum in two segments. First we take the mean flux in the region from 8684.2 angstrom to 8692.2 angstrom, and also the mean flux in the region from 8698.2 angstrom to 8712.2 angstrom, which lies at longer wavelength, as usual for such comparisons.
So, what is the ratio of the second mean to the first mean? 1.01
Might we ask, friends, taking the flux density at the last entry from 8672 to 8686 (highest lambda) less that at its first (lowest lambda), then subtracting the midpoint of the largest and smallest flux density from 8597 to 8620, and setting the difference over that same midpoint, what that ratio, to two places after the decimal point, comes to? -0.98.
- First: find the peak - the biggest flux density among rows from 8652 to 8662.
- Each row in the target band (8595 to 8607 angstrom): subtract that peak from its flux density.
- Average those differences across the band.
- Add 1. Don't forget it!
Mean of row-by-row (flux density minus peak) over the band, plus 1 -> 0.54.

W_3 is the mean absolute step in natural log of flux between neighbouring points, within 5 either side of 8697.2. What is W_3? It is 0.010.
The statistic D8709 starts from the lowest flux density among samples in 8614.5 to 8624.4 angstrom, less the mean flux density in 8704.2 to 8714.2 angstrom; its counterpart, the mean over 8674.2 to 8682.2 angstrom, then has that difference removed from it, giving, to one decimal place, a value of 39.5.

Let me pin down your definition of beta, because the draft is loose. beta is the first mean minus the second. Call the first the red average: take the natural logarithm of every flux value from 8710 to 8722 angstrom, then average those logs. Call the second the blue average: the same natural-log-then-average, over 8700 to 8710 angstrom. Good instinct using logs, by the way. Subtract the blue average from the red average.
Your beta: -0.009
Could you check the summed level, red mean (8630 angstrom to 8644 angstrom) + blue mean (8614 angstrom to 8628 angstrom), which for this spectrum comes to 82.1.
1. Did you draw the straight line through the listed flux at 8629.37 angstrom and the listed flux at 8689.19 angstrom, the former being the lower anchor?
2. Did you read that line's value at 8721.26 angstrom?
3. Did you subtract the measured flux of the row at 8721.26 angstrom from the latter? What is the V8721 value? -2.7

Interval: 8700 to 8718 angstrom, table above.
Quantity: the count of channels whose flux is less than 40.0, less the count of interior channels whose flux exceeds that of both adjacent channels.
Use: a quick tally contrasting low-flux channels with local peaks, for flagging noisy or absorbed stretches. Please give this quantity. -1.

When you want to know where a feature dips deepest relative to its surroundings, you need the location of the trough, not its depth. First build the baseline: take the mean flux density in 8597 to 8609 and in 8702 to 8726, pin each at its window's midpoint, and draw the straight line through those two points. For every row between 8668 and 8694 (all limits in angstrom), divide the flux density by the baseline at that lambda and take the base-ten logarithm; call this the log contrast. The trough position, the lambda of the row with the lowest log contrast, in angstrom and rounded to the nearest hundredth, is 8689.19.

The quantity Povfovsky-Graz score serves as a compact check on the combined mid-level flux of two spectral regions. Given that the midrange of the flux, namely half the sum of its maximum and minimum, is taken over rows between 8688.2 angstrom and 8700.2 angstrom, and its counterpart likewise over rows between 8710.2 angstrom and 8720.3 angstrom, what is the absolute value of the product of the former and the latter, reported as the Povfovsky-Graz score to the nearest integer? 1585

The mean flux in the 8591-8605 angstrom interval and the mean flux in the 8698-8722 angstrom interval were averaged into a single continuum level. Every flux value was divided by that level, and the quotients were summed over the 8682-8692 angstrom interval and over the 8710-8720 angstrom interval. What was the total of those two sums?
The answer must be 9.9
